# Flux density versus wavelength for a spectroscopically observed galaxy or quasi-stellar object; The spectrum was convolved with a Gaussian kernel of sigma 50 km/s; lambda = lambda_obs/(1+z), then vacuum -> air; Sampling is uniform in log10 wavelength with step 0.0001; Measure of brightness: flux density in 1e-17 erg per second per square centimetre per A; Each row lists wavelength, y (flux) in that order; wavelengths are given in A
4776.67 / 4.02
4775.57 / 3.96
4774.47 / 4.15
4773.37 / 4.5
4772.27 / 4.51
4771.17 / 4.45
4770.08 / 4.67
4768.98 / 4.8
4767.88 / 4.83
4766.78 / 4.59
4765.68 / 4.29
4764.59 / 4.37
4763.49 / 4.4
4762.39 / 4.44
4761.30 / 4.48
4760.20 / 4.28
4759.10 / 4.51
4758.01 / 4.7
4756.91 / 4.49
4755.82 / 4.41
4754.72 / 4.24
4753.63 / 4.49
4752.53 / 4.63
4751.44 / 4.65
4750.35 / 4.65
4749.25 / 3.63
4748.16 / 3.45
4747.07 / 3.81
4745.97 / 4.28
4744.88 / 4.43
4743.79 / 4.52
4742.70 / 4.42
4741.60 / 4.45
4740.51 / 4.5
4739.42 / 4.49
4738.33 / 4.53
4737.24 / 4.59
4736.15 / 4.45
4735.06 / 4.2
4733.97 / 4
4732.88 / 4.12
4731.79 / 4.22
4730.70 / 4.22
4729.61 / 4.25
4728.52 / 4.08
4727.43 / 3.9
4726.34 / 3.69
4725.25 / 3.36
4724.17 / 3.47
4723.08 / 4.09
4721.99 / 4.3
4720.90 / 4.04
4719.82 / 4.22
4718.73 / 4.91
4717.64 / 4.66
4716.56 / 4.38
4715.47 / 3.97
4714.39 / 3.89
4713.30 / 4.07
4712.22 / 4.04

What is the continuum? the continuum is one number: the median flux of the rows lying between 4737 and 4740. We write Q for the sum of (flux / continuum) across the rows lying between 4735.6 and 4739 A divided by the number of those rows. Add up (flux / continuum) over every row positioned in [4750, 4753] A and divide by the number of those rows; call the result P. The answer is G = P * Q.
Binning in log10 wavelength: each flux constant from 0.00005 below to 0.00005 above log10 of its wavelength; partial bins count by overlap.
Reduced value 1.02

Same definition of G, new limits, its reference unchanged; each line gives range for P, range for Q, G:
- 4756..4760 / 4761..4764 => 0.99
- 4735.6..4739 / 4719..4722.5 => 0.92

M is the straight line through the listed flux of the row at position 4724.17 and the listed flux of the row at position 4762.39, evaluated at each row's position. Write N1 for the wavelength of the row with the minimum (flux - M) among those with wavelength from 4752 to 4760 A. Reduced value 4754.72 A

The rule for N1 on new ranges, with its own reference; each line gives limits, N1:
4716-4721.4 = 4720.90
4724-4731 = 4725.25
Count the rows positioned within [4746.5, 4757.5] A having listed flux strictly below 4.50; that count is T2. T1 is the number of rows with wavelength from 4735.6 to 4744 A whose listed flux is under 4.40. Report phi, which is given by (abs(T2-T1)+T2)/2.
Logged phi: 7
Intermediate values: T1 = 0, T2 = 7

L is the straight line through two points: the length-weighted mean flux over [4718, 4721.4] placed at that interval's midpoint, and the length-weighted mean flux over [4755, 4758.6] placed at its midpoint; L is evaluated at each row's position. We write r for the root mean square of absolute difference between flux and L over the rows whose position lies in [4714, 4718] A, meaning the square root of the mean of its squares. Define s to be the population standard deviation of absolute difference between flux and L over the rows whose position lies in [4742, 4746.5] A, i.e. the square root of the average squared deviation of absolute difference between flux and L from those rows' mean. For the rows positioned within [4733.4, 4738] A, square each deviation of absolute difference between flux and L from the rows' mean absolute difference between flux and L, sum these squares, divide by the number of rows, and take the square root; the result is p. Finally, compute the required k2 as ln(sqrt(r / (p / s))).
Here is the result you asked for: -1.0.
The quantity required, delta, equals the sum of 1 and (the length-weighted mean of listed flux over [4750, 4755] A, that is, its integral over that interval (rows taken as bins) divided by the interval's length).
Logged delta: 5.5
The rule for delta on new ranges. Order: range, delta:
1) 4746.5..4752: 5.0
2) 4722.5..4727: 4.7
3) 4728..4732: 5.2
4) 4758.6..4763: 5.4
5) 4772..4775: 5.4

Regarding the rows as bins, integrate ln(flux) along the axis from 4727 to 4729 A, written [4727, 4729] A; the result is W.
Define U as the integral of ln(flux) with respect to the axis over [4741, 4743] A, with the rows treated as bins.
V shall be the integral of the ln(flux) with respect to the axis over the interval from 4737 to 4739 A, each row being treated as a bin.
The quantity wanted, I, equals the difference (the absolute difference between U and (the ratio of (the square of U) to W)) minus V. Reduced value -2.81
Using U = 2.97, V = 3.03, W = 2.8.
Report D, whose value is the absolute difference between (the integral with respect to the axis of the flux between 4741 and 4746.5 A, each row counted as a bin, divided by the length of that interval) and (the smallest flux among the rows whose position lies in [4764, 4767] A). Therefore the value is 0.1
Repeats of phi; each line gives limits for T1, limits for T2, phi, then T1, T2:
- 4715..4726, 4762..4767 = 4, 8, 4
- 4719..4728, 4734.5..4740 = 4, 8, 3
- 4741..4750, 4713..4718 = 2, 4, 4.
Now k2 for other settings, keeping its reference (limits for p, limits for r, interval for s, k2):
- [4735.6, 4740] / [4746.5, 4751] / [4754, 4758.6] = 0.2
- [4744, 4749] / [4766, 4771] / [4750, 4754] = -1.8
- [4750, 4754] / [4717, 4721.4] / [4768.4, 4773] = -0.4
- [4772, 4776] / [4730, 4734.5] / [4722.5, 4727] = -0.5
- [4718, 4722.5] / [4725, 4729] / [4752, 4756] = -0.4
